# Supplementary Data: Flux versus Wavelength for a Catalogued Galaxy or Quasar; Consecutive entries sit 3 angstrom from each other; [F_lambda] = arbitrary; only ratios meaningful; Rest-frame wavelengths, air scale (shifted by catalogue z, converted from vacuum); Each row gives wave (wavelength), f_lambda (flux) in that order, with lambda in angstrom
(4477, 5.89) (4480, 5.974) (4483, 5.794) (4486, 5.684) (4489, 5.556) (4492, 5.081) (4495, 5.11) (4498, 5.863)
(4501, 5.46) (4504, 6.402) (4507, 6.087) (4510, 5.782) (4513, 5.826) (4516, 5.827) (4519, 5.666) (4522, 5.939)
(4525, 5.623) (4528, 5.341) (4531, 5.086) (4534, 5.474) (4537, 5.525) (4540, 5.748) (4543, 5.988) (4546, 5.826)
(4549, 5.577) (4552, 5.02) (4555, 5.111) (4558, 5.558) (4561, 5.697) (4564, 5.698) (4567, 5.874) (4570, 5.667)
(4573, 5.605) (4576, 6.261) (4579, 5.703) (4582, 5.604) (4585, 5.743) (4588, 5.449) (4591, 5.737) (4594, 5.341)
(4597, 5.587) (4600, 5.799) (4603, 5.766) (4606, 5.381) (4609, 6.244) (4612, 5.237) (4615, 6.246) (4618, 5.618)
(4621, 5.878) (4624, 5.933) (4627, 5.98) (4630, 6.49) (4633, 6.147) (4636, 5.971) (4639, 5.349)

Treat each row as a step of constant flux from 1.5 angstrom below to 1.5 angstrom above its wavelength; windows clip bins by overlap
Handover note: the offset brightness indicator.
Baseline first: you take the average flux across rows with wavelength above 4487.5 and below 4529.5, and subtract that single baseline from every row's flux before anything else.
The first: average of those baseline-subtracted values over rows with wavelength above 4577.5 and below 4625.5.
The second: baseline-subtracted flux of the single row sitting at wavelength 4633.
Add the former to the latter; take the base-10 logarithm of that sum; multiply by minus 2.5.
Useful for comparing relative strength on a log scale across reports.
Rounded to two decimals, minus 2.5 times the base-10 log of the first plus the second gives 0.79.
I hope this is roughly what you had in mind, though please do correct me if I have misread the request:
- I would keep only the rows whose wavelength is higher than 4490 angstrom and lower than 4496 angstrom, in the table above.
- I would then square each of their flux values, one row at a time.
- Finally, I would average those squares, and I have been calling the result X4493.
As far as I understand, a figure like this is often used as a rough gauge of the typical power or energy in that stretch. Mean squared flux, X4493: 26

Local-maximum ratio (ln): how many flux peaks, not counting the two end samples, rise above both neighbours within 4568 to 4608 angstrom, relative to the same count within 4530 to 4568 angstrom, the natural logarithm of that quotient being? 1.4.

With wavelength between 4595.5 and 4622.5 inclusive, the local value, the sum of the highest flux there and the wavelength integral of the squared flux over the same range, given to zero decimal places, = 902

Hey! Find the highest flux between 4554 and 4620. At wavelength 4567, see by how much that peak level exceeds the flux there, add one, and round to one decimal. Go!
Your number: 1.4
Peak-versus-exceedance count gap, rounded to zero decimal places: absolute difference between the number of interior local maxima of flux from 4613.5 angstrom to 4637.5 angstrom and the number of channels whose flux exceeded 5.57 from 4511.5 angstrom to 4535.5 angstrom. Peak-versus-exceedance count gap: 4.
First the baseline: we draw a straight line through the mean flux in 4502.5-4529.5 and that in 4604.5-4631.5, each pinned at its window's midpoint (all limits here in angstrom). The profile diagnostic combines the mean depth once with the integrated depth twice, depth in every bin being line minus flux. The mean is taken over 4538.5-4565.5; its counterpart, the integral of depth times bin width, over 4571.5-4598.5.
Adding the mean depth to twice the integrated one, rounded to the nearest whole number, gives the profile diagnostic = 11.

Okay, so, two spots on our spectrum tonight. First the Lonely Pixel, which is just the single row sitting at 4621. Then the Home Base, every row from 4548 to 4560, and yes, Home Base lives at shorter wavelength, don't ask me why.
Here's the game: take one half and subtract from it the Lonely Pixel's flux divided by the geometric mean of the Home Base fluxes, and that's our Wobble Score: -0.61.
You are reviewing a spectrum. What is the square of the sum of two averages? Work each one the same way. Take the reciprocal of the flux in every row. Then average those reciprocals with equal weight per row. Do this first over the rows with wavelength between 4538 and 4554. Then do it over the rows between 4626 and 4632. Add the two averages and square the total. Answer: 0.115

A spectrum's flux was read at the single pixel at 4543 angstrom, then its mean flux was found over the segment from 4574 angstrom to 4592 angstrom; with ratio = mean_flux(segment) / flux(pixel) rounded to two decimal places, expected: 0.96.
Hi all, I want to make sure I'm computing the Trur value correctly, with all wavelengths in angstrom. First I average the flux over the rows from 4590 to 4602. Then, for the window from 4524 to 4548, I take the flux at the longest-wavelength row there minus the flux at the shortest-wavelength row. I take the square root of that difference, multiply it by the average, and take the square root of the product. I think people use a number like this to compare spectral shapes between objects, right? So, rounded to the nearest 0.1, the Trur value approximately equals 1.6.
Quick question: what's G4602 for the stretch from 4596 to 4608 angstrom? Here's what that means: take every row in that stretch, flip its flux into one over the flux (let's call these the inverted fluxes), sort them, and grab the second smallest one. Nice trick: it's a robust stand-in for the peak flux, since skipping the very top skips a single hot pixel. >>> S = 0.173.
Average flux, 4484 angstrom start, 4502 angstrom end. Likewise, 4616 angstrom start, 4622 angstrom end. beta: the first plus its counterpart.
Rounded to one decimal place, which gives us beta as 11.2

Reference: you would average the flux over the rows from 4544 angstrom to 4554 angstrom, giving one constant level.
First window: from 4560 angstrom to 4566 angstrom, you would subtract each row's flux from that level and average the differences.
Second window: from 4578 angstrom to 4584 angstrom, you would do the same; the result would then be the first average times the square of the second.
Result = -0.007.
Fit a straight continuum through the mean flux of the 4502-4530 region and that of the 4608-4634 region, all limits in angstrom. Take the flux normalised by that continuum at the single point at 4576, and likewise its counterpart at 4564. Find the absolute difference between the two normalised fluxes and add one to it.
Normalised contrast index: 1.09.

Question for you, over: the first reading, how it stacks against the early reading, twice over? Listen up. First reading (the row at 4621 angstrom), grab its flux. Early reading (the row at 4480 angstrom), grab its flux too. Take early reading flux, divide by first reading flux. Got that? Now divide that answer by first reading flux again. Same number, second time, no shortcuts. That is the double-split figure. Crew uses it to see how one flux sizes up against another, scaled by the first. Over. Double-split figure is 0.17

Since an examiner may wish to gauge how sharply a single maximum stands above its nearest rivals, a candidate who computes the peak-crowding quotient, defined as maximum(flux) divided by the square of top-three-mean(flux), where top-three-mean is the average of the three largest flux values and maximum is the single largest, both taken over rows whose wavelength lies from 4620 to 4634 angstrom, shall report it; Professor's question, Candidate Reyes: 0.169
